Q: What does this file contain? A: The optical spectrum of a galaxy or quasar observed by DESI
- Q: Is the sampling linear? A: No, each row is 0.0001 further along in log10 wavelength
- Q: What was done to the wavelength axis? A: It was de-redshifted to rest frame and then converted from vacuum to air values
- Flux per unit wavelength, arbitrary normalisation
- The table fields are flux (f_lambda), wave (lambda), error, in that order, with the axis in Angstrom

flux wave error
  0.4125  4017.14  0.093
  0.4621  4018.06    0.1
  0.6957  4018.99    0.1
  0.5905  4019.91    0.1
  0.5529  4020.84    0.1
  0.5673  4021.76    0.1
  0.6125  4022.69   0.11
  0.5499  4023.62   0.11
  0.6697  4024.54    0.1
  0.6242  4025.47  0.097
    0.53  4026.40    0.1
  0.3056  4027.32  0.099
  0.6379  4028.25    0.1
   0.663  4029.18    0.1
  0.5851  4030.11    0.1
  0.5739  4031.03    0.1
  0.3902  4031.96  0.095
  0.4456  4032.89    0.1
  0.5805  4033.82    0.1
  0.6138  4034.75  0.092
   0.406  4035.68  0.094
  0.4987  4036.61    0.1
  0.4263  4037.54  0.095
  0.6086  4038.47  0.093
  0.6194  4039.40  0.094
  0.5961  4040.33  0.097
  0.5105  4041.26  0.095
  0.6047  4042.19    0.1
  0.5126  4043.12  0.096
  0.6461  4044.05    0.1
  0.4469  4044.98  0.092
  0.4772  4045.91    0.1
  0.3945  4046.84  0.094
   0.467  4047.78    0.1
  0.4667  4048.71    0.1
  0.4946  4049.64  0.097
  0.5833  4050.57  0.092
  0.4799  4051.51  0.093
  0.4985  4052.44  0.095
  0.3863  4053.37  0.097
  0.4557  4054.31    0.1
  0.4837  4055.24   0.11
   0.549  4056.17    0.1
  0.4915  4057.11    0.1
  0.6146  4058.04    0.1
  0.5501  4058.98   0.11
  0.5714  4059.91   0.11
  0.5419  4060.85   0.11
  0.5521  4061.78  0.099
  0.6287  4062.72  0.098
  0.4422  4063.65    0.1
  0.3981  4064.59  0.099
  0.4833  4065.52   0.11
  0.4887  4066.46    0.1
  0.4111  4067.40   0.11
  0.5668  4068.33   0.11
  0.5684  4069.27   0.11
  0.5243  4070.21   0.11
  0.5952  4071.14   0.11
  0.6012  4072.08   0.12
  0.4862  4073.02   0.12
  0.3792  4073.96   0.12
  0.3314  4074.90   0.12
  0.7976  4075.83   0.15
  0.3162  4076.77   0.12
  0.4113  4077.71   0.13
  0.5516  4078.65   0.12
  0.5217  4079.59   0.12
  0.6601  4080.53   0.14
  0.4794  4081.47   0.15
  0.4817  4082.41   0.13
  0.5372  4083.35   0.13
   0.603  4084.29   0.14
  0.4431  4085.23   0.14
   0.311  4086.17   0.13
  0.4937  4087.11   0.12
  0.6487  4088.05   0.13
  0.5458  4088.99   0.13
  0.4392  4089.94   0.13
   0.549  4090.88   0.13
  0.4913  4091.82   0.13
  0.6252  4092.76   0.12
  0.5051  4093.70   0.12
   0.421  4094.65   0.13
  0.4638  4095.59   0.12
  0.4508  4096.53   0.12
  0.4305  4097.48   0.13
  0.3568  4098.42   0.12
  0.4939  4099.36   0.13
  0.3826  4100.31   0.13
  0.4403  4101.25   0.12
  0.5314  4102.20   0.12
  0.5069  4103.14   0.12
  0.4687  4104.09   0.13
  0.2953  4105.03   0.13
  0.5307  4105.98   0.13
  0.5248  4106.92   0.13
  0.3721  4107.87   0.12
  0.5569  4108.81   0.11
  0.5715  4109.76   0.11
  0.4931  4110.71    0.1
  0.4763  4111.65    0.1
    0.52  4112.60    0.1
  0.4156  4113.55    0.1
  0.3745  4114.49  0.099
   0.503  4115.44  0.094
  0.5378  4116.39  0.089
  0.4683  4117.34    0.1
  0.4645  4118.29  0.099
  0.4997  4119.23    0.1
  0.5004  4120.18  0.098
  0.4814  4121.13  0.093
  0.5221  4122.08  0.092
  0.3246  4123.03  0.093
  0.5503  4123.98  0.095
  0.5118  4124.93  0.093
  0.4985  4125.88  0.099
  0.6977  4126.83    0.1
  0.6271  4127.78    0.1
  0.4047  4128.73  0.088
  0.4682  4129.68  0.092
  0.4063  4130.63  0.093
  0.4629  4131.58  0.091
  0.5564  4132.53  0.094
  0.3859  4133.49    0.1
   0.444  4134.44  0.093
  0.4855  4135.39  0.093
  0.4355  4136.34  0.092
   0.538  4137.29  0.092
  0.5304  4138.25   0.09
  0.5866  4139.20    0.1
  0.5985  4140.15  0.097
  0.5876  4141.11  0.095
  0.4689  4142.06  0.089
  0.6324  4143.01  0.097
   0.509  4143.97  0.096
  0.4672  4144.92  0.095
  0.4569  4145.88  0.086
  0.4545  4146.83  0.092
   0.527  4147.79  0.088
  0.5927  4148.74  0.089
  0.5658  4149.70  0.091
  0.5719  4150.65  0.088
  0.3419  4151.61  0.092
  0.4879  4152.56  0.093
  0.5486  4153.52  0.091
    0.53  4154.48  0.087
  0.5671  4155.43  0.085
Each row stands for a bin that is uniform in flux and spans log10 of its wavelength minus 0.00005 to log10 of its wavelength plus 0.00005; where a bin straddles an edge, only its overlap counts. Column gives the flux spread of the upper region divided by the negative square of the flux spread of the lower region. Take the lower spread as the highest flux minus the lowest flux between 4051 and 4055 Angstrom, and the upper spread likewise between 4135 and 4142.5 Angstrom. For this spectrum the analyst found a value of -13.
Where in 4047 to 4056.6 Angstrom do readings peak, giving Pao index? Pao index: 4050.57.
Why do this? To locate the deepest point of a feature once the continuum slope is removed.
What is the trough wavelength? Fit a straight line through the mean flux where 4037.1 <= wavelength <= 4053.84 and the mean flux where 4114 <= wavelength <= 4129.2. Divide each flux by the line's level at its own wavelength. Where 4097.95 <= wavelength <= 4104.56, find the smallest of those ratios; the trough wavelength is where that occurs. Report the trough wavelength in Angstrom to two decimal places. 4098.42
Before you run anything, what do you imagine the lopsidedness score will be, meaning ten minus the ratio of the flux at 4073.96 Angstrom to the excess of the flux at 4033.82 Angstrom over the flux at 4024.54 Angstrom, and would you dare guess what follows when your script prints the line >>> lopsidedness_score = 14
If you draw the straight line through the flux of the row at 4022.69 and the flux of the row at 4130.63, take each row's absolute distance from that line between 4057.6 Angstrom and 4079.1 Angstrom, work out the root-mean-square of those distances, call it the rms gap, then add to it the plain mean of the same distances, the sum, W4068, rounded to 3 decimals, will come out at 0.187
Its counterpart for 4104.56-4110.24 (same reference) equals 0.212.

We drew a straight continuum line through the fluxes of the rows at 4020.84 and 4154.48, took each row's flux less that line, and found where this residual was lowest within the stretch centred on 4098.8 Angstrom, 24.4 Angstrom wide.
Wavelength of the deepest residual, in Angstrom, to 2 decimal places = 4105.03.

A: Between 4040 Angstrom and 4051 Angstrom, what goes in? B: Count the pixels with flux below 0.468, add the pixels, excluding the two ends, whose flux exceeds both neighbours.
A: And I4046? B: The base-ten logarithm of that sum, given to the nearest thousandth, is 0.903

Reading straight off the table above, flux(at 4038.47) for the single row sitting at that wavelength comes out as 0.6086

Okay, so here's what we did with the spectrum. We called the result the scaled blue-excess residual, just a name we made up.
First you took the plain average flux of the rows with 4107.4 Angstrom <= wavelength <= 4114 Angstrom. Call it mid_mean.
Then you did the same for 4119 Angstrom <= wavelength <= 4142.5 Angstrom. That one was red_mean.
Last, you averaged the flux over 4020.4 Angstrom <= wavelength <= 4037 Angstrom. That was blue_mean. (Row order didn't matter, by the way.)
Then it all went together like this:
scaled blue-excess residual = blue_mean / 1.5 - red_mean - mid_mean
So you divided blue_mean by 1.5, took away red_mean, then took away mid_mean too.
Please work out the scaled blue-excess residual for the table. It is -0.626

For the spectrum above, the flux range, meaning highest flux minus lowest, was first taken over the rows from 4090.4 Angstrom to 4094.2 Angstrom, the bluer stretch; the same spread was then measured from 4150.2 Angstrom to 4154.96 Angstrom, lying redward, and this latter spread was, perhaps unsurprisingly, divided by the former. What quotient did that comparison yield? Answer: 1.7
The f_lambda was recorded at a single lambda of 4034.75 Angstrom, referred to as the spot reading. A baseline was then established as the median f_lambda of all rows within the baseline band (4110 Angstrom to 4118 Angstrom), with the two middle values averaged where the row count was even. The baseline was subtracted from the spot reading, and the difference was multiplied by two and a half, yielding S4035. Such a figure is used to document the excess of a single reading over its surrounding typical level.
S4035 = 0.32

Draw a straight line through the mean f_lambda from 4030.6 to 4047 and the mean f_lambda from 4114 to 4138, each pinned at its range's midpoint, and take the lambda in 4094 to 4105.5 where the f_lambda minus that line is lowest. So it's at 4105.03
